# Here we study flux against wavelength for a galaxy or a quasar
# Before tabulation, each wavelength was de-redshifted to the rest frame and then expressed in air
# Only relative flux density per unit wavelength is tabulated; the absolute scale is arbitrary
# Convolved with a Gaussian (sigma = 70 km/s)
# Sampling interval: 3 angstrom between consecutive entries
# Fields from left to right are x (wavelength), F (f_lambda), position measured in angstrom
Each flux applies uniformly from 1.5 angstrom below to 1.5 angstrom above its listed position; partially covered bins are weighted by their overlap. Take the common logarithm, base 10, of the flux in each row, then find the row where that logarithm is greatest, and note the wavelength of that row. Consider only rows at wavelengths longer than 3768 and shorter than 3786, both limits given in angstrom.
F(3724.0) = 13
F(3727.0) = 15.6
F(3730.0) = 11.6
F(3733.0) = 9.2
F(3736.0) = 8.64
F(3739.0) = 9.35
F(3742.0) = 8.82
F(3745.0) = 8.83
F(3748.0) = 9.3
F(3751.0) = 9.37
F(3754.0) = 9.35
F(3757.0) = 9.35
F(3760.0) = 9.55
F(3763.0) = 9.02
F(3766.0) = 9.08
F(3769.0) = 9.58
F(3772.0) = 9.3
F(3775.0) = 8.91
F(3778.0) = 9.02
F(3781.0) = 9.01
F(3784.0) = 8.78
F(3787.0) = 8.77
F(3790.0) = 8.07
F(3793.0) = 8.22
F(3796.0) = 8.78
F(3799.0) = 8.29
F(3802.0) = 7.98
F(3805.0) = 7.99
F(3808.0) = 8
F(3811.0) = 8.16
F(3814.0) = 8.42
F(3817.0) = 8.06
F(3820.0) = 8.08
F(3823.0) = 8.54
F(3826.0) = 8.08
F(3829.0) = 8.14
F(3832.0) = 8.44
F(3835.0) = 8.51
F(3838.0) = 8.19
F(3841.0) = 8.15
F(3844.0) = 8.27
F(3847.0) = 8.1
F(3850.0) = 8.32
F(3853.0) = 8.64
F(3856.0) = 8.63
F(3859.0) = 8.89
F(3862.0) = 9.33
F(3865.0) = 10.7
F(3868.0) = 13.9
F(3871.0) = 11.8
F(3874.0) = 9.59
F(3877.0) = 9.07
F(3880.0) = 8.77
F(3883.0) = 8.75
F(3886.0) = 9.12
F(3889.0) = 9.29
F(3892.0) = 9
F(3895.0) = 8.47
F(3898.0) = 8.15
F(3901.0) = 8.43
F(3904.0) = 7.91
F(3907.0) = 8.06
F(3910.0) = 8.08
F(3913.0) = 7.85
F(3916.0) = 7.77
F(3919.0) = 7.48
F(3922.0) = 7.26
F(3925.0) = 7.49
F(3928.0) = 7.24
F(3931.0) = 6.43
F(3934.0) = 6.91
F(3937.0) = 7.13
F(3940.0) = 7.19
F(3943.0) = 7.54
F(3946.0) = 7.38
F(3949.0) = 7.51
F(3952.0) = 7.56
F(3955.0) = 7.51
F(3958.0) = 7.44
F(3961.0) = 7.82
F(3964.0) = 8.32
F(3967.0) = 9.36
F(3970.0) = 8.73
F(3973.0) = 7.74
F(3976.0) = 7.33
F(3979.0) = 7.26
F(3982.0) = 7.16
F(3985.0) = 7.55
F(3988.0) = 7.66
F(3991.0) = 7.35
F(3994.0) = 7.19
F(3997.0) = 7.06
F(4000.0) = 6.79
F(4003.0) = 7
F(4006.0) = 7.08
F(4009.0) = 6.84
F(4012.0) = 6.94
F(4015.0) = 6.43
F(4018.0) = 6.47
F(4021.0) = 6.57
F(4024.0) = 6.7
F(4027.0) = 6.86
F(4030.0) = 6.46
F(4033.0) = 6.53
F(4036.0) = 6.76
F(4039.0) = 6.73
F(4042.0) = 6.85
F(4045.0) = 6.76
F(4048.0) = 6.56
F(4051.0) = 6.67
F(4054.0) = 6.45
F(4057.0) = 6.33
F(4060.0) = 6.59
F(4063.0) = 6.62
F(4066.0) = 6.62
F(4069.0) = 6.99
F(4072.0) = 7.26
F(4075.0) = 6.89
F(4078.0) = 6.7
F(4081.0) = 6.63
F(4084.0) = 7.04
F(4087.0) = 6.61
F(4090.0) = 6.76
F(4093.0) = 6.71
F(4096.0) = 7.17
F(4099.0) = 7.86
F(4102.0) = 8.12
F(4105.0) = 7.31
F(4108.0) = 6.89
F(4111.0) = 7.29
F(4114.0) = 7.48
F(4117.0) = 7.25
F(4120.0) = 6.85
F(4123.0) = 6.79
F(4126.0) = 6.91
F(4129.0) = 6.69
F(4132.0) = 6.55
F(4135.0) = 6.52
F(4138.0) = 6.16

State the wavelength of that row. 3769.0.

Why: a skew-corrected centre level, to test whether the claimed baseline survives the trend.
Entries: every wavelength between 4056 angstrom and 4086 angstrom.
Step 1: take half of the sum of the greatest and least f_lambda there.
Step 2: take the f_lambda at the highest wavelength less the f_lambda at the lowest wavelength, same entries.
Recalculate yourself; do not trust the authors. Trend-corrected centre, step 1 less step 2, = 6.1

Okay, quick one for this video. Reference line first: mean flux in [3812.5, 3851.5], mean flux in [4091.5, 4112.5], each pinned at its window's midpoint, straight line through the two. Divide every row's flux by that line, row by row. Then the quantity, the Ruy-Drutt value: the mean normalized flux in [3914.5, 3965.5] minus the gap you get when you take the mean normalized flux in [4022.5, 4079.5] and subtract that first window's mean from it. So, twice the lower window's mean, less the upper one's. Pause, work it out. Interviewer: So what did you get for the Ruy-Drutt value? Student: 0.99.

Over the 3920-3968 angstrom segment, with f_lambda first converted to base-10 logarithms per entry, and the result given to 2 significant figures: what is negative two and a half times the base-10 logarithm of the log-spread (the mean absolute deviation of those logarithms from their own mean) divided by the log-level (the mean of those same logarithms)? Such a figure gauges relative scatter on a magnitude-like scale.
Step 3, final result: 4.0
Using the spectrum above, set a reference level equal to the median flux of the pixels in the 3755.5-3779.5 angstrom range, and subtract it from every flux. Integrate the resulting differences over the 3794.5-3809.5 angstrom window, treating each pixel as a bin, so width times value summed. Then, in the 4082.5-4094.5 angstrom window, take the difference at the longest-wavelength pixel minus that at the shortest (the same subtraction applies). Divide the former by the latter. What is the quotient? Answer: 45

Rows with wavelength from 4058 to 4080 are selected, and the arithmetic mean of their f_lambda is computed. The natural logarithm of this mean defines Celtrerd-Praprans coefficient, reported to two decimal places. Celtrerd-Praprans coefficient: 1.92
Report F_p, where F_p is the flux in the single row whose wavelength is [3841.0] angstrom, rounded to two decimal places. 8.15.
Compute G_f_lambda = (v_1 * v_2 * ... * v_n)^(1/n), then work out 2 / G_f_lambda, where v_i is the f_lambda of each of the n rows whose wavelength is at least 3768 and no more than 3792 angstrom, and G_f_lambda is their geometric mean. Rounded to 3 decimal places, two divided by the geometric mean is 0.224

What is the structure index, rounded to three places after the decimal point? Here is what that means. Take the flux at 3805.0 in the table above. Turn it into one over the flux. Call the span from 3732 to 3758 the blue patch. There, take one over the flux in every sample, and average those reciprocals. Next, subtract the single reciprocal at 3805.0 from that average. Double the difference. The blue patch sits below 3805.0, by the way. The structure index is -0.031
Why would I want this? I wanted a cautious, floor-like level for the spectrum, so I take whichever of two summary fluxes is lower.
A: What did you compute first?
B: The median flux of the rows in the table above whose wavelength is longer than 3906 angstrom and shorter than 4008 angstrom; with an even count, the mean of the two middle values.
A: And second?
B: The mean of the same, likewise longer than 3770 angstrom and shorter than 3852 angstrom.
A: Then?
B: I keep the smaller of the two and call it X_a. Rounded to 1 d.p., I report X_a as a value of 7.5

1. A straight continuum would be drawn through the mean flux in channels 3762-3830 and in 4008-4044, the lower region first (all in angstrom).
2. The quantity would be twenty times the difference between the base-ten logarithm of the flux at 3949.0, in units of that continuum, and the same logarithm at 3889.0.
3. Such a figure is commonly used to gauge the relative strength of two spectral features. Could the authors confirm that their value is -1.3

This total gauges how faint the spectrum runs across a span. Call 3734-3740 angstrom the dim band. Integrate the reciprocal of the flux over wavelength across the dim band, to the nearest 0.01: 0.67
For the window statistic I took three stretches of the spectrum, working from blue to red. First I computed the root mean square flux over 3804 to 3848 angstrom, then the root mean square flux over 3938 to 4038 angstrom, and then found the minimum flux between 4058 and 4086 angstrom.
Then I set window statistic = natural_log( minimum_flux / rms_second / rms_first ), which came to -2.21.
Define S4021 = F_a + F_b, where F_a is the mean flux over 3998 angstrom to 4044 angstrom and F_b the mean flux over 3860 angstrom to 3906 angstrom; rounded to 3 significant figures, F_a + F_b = 16.2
